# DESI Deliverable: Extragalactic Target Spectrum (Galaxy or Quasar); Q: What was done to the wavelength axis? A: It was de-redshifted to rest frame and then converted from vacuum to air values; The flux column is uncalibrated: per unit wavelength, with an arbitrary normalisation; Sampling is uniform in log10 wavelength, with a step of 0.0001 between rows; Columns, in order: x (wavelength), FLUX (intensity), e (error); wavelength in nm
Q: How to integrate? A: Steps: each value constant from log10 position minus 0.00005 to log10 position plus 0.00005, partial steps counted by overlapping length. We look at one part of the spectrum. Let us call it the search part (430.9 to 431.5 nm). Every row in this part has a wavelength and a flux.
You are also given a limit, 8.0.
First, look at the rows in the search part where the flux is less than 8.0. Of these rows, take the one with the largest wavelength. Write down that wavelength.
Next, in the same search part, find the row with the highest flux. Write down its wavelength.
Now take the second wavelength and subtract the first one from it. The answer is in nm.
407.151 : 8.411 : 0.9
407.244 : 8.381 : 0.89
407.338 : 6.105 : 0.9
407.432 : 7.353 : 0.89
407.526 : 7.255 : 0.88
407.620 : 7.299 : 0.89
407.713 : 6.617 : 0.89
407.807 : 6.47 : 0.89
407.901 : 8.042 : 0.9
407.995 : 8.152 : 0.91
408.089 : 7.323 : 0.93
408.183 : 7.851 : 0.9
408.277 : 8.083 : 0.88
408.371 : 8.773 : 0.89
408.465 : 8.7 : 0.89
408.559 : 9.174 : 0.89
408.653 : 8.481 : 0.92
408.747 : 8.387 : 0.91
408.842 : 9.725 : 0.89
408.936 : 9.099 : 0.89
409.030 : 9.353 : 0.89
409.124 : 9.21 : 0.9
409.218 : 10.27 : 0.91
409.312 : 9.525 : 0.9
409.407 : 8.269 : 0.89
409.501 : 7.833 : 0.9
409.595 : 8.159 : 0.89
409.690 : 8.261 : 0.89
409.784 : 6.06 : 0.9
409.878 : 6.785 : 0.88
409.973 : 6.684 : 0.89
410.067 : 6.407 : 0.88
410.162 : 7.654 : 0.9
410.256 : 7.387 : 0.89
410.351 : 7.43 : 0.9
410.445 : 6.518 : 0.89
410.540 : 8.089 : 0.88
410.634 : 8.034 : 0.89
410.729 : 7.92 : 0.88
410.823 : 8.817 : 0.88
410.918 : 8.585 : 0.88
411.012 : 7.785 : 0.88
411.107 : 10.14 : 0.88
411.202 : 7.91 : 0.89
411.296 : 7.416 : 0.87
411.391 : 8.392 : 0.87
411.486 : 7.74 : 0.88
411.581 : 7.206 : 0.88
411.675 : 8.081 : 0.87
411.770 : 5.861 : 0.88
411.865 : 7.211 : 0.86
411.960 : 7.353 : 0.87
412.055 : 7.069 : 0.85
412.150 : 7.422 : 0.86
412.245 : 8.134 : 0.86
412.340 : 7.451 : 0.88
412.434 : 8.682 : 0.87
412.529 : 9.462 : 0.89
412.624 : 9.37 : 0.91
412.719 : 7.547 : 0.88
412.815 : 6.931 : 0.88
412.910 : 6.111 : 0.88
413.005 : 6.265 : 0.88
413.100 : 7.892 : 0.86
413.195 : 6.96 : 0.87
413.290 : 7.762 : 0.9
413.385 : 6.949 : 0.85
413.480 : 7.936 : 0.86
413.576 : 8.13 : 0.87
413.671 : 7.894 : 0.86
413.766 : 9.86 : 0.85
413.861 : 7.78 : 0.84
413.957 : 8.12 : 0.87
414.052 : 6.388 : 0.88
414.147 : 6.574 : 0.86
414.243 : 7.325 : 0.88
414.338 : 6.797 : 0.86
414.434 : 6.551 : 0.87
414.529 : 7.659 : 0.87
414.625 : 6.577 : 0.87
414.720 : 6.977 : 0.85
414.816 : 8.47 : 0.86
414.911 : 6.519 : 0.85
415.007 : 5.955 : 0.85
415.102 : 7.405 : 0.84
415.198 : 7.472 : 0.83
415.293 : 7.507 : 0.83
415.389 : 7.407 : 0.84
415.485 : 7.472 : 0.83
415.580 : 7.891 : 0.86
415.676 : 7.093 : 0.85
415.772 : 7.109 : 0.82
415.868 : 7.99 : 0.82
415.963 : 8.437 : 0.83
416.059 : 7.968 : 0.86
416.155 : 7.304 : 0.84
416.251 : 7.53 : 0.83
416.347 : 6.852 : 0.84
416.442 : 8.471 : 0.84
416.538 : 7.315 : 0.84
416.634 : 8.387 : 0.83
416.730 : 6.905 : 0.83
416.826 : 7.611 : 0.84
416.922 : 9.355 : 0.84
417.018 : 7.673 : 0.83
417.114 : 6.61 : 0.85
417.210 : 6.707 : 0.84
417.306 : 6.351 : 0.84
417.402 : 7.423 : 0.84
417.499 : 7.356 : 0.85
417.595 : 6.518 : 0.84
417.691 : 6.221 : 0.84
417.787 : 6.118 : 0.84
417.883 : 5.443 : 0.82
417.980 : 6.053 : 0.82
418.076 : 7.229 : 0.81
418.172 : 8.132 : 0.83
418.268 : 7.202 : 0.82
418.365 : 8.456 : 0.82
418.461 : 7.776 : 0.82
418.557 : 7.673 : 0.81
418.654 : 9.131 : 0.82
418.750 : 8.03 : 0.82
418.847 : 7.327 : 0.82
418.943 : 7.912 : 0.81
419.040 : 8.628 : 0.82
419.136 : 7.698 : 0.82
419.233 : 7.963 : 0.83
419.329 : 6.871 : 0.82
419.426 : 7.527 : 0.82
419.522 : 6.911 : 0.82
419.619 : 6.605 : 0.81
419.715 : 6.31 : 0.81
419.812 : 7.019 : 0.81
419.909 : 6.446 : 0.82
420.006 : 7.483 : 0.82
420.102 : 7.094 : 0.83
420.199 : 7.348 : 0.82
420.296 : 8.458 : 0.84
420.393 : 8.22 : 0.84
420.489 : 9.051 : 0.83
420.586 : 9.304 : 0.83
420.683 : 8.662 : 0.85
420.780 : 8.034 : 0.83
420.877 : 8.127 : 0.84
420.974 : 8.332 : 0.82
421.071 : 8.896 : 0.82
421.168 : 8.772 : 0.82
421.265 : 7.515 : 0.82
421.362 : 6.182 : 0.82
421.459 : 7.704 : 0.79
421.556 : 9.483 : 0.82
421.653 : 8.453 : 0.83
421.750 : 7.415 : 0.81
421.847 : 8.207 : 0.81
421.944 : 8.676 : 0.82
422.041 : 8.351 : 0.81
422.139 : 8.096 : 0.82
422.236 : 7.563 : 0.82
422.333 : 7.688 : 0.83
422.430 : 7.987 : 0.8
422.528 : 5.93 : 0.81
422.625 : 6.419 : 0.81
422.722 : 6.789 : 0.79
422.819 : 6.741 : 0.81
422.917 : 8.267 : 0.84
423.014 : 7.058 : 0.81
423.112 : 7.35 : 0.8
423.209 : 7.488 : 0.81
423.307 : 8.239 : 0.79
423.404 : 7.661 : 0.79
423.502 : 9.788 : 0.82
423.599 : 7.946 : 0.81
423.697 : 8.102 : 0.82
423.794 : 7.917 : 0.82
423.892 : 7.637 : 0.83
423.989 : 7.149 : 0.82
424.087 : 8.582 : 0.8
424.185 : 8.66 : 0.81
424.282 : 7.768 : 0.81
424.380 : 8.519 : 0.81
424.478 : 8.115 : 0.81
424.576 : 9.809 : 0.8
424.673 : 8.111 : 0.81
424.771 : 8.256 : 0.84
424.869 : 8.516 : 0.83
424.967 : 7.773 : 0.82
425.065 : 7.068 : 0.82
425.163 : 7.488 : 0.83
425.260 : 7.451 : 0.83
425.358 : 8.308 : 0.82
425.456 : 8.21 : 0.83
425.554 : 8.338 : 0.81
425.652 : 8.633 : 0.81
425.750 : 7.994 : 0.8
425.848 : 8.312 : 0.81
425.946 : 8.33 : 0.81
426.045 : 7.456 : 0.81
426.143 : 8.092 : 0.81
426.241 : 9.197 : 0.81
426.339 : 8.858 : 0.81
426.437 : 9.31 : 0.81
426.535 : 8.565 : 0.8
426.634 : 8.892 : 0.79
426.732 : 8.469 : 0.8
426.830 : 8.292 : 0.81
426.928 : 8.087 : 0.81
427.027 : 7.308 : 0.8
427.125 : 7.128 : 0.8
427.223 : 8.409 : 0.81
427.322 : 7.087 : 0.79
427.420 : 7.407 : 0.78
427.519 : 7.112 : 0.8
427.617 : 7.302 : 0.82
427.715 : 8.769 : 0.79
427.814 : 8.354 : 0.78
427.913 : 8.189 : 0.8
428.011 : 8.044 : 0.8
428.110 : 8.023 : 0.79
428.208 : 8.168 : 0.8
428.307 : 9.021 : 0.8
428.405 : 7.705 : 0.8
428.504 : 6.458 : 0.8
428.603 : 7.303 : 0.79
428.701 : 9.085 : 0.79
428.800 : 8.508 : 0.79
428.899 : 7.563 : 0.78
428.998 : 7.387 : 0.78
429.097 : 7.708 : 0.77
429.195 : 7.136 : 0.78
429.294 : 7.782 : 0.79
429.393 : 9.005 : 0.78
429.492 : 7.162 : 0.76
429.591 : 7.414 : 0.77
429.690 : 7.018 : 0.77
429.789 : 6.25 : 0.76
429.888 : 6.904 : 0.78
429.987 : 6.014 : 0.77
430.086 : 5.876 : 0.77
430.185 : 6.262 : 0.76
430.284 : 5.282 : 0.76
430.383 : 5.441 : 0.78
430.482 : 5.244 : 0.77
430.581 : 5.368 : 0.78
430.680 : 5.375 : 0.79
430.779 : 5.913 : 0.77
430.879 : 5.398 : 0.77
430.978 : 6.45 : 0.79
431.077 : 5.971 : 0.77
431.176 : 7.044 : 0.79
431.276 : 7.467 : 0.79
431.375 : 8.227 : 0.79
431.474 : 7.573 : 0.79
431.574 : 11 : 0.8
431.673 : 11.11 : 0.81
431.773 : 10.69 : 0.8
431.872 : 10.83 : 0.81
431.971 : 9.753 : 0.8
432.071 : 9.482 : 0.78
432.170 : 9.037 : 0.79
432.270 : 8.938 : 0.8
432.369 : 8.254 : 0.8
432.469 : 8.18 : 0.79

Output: -0.10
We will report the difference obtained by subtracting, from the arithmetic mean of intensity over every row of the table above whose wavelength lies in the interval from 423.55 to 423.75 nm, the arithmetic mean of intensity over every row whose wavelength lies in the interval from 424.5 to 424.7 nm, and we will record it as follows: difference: -0.9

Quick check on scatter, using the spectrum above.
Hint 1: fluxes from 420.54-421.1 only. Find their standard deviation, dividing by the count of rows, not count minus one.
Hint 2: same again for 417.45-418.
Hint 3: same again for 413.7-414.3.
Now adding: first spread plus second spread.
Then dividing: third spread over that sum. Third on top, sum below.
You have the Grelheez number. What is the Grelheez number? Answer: 1.13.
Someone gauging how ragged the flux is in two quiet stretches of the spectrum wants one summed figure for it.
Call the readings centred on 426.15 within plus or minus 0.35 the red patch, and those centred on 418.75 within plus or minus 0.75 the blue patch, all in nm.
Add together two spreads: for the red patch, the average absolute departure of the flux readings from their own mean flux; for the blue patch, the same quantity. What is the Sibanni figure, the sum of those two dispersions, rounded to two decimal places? 0.98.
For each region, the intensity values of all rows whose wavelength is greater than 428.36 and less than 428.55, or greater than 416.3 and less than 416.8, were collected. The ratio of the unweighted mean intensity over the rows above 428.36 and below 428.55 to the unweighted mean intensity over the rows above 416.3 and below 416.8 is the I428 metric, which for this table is 0.93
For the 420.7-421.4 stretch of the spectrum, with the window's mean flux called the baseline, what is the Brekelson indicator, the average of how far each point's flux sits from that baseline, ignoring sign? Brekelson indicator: 0.65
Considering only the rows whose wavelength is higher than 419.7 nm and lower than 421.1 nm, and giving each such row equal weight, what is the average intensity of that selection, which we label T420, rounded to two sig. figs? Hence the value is 7.9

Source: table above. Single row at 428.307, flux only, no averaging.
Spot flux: 9.021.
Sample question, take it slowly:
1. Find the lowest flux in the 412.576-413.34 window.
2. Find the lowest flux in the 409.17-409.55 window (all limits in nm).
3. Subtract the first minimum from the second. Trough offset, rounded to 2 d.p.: 1.72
